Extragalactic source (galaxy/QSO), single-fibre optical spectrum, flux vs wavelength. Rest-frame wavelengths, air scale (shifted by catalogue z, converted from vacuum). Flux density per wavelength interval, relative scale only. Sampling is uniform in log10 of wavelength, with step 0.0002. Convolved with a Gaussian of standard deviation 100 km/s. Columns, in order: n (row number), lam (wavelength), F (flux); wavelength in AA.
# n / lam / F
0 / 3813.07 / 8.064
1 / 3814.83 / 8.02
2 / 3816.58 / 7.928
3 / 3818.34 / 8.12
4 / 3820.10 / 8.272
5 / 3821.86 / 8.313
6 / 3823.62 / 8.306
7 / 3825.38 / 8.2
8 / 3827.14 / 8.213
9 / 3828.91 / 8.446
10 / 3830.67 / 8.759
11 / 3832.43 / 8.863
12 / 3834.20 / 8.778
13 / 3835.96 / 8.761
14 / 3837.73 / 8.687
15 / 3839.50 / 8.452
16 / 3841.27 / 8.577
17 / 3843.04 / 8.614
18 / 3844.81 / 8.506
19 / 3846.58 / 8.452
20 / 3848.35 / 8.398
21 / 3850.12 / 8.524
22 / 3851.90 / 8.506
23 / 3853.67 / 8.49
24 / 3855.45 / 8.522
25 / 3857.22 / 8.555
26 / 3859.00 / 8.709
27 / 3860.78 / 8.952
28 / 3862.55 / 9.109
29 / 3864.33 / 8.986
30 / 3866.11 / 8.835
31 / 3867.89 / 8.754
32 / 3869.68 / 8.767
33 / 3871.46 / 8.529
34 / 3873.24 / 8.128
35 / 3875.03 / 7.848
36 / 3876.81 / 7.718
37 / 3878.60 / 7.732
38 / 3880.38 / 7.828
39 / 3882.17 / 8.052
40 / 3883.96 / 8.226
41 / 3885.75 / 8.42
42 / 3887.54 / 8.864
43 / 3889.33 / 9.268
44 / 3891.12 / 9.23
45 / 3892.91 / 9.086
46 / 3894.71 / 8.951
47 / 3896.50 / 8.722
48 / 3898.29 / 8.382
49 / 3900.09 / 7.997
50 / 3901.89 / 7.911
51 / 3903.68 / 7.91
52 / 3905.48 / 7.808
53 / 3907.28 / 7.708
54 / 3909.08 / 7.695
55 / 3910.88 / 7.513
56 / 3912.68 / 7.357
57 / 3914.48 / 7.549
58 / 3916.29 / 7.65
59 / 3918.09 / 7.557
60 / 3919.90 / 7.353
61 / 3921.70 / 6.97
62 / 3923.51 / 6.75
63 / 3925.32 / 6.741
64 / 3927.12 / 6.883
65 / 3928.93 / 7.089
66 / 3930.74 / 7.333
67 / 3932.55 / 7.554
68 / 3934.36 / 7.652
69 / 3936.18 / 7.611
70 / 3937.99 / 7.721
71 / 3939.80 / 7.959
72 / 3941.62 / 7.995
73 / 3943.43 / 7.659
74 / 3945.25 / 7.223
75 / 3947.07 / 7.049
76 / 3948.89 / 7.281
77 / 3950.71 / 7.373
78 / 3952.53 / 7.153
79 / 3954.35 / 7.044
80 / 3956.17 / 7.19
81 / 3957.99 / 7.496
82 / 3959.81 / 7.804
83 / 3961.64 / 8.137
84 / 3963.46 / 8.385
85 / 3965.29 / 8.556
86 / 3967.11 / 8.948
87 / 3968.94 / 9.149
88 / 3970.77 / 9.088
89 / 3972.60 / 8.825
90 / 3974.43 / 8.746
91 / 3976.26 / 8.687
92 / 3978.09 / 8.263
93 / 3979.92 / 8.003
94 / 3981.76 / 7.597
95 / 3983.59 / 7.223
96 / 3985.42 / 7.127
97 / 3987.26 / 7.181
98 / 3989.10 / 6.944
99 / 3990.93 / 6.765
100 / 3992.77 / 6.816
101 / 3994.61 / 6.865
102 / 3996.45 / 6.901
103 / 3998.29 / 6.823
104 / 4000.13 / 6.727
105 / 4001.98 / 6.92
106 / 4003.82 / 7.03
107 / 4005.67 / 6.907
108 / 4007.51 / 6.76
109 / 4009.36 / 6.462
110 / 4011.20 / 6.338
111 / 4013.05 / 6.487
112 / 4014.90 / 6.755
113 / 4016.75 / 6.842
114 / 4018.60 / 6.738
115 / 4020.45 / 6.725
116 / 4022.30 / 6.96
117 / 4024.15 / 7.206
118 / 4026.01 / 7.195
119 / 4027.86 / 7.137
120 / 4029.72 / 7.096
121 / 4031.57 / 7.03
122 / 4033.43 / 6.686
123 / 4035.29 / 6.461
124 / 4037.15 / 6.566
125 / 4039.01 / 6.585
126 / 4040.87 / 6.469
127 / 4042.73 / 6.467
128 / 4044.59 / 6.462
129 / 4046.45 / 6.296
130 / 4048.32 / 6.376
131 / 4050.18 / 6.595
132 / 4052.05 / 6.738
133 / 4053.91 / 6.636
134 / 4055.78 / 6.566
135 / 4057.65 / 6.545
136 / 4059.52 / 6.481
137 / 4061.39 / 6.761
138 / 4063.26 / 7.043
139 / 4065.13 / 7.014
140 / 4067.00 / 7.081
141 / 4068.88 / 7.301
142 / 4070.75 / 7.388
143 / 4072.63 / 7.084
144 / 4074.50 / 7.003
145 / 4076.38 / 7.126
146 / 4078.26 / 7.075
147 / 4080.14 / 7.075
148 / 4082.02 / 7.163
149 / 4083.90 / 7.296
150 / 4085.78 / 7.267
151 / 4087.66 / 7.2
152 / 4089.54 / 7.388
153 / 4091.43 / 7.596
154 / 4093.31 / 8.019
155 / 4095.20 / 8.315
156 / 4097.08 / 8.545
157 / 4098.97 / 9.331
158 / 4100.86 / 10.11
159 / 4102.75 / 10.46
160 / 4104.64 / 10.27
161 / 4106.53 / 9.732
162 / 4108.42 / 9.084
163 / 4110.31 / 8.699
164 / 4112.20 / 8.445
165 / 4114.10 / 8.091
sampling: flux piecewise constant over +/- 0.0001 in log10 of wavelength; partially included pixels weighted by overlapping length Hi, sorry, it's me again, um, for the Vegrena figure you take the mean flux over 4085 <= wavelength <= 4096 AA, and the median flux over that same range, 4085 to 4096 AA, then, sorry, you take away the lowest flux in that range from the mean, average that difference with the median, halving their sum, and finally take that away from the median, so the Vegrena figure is 3.5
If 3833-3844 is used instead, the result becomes 4.2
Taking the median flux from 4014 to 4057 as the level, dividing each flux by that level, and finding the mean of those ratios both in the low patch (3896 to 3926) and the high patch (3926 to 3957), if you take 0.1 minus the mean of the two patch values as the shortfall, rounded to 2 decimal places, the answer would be -1.02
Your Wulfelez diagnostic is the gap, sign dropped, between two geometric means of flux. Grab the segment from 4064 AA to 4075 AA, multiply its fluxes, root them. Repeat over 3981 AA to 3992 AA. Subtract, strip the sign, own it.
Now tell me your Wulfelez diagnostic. 0.0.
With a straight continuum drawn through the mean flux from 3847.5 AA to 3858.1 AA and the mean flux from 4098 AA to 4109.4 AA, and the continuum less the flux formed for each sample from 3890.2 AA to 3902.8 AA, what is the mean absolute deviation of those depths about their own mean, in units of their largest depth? 0.54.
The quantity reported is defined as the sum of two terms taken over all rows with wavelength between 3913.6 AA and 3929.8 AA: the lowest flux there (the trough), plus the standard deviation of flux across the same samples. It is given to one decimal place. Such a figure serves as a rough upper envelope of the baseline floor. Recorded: 7.1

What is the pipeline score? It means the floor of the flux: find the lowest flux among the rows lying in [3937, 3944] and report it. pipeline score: 7.659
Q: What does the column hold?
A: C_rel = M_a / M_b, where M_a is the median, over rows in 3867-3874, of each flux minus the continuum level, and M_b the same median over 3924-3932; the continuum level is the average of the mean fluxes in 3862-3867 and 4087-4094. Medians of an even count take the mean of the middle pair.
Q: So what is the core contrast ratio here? -0.3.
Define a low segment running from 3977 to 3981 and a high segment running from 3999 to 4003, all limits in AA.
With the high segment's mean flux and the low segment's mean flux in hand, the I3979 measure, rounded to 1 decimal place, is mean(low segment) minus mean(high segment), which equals 1.3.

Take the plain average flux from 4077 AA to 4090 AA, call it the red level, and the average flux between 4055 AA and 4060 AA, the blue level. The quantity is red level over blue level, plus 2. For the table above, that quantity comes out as 3.10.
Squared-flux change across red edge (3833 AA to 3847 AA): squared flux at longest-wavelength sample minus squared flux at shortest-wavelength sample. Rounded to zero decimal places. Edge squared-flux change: -6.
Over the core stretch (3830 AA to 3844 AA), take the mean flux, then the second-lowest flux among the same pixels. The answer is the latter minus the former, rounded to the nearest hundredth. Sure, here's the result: -0.11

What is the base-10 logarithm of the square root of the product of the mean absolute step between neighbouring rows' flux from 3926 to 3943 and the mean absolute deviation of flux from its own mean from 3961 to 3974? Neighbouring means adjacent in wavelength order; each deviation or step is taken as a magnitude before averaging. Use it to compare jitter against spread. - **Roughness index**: -0.66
